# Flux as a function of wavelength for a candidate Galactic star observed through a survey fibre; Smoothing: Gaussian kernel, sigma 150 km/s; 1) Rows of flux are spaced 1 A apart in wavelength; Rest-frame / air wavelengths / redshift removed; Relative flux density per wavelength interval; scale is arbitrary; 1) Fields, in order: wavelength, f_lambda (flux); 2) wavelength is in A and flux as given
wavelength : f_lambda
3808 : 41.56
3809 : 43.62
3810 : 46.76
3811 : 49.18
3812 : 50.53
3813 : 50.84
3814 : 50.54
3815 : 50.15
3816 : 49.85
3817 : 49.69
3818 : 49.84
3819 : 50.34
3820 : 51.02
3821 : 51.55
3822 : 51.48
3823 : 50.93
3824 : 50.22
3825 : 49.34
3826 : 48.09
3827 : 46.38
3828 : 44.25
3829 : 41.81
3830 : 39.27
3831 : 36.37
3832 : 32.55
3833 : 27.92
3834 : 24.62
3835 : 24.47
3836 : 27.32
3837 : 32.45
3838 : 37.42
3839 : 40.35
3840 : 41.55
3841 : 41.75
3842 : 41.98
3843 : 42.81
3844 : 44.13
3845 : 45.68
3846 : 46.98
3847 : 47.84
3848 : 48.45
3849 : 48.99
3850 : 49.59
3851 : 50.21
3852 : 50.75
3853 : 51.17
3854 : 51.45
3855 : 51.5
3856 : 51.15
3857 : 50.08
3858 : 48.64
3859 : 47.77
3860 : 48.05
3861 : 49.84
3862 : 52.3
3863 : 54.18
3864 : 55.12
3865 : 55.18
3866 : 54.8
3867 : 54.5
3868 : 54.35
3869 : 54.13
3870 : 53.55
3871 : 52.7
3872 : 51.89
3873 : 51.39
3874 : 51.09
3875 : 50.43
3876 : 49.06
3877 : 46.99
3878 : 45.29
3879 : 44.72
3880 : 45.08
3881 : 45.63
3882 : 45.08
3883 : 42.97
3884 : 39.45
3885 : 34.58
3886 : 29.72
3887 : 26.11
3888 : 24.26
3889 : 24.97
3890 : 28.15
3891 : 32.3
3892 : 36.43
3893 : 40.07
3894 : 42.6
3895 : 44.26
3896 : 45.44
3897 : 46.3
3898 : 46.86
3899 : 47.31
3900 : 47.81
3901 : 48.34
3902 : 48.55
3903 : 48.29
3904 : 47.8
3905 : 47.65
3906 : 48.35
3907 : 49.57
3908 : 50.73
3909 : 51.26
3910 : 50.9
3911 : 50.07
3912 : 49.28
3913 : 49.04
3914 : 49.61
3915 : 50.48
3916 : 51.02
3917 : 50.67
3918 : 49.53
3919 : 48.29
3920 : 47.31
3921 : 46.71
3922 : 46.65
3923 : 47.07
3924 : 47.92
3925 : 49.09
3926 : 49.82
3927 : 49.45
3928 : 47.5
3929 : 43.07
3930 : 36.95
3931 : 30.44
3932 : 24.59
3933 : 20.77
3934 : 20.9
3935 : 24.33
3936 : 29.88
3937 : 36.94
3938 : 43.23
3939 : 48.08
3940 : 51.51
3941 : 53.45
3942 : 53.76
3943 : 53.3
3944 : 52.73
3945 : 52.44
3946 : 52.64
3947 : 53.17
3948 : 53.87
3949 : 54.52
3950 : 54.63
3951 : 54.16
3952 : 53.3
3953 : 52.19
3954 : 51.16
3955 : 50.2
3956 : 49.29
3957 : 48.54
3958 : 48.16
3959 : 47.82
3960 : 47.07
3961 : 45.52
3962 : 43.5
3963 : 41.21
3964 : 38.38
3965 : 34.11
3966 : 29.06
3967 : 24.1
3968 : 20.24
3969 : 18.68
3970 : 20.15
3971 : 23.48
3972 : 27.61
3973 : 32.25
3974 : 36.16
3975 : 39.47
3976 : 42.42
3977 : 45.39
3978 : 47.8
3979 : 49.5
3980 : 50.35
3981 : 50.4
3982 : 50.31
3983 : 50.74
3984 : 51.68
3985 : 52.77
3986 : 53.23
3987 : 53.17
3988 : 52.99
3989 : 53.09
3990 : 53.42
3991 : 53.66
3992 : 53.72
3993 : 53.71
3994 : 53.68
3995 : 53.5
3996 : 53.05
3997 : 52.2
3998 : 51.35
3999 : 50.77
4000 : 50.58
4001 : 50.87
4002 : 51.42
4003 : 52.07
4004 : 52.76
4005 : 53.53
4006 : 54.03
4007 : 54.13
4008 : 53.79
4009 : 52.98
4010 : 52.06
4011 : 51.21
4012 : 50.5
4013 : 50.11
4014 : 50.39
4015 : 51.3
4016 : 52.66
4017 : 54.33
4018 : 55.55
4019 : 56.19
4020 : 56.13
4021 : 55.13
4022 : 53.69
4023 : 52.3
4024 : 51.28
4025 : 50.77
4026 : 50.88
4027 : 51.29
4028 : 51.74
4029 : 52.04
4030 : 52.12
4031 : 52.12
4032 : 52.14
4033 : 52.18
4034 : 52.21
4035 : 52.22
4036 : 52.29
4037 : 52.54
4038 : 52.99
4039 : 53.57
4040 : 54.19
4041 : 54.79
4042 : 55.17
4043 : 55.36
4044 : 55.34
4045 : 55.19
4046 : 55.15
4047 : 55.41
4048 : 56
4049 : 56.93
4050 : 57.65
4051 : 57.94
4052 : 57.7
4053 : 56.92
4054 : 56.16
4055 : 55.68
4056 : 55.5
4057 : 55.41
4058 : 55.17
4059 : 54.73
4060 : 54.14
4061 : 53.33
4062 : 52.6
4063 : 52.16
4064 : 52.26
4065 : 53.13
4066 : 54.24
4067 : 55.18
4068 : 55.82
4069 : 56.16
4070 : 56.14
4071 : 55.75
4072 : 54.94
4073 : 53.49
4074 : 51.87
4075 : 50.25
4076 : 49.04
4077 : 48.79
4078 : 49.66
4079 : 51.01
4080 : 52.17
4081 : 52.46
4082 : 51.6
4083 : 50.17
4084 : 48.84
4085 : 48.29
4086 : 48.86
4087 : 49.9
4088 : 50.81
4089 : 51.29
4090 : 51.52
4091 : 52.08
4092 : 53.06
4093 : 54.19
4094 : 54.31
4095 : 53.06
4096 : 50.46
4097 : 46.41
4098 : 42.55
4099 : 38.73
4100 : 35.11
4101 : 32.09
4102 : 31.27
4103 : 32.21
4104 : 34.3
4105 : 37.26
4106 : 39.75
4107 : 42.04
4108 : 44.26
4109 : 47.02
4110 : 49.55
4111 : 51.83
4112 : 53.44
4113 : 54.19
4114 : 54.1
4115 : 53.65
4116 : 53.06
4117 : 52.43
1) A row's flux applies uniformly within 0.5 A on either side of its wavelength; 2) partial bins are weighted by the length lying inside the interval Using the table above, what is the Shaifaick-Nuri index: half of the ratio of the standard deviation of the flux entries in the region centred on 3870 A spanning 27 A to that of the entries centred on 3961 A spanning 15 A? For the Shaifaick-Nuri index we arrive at 0.19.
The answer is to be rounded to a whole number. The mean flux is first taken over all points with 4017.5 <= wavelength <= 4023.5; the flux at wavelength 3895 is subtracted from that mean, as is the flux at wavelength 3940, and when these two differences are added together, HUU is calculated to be 14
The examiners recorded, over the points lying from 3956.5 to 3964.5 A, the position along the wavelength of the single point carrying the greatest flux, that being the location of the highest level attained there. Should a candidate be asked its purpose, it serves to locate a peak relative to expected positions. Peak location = 3957 A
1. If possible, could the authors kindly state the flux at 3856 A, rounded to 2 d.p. 51.15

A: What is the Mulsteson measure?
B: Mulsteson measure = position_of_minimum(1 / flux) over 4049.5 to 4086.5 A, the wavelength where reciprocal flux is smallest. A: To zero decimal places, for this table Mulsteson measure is 4051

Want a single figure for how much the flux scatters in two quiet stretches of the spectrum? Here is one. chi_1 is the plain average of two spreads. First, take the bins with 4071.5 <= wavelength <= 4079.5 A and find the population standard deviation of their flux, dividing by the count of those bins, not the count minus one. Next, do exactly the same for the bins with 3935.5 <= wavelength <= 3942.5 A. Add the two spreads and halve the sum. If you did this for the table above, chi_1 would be 5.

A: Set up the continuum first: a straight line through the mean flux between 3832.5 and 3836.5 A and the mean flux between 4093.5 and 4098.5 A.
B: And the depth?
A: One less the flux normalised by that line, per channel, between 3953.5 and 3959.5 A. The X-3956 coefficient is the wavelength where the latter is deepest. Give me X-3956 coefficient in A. 3959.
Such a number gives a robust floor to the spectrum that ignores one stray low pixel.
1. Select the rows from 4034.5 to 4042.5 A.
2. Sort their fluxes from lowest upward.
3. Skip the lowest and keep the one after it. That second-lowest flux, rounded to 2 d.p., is 52.29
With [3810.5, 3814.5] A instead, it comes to 50.53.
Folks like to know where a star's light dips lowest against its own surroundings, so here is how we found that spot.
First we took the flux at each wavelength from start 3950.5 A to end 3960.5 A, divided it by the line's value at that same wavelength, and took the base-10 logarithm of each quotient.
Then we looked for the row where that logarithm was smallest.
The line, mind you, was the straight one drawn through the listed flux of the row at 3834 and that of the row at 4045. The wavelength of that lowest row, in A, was 3960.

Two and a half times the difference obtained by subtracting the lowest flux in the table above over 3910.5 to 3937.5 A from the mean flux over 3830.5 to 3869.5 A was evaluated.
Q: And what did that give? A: 61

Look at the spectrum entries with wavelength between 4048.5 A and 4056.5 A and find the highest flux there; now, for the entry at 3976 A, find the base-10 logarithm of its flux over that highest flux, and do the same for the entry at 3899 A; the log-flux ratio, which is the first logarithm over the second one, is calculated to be 1.5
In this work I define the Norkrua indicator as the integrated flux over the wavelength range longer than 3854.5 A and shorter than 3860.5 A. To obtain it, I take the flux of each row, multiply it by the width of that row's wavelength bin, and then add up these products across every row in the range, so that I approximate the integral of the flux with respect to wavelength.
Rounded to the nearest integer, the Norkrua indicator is 297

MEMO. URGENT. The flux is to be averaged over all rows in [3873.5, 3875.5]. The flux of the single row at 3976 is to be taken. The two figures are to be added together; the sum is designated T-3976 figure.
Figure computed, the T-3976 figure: 93.2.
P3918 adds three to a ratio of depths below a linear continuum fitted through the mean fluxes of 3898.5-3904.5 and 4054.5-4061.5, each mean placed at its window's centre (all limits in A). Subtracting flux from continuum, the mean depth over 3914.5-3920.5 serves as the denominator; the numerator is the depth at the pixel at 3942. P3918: 7.8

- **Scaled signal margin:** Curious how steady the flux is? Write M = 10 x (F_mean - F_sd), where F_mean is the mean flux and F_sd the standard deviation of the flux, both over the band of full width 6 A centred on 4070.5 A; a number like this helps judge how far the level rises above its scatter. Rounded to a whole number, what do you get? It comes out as 544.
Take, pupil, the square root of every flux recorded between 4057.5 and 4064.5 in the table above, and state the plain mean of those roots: 7.31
